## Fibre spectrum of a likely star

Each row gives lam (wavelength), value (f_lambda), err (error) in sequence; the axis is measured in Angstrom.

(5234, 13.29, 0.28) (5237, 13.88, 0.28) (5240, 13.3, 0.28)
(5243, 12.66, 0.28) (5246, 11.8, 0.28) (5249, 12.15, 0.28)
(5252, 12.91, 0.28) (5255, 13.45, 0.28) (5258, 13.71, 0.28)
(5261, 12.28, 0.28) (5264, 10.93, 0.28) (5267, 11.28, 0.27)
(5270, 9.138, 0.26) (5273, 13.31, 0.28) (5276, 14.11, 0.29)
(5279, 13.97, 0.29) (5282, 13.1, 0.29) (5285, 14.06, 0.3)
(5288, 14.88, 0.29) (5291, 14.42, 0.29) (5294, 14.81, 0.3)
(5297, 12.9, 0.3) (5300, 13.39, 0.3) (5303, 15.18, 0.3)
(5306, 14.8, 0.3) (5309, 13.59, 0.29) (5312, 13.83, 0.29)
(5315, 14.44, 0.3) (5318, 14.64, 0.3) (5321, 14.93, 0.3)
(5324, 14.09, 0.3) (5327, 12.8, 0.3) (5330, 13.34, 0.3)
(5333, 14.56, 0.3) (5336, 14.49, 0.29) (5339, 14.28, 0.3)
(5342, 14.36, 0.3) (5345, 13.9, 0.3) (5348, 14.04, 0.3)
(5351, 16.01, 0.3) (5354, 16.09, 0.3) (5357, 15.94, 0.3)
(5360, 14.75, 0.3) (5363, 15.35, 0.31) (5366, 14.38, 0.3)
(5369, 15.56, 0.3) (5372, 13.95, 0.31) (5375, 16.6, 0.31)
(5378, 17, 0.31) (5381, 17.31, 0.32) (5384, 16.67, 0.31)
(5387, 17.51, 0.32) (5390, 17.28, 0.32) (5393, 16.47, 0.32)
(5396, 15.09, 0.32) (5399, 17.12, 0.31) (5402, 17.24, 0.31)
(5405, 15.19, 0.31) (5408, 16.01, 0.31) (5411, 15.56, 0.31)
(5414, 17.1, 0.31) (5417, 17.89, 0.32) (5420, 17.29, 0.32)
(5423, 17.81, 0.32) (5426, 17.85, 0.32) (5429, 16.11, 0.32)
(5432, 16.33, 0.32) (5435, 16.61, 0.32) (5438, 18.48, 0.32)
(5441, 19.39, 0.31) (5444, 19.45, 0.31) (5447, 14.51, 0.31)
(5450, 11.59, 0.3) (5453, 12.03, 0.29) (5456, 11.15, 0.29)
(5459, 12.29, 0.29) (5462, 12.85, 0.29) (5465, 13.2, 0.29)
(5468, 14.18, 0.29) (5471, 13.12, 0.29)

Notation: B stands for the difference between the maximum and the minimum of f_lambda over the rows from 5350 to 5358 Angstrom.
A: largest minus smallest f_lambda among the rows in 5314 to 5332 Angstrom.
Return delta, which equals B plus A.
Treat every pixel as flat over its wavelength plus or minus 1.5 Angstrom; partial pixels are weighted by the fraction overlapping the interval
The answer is 2.3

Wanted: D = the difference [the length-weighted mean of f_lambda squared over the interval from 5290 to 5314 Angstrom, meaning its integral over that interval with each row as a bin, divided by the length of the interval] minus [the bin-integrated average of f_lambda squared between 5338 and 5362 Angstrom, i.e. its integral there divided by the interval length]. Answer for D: -24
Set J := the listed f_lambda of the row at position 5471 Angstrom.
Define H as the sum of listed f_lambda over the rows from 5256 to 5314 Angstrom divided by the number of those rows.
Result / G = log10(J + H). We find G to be 1.42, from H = 13.4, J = 13.12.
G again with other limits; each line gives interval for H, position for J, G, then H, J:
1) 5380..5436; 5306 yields 1.50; 16.8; 14.8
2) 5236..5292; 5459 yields 1.40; 12.9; 12.29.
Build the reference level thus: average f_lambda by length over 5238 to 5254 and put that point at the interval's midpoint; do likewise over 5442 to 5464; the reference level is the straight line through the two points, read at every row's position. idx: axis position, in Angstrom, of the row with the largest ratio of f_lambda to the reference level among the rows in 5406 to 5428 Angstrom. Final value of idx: 5417 Angstrom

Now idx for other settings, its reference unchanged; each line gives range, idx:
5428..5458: 5444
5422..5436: 5426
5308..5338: 5321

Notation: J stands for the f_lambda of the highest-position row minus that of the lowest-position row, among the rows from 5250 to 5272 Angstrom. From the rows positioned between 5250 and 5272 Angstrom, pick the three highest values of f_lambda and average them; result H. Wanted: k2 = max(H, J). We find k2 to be 13.4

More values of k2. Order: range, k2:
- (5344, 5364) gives 16.0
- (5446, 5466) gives 13.5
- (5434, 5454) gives 19.1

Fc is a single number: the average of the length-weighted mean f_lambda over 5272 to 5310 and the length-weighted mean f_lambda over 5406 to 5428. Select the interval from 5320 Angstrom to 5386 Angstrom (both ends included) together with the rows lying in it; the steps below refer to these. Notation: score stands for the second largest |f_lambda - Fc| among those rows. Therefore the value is 2.2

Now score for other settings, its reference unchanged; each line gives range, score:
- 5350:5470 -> 3.9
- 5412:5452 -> 3.9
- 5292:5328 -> 2.6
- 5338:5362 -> 1.5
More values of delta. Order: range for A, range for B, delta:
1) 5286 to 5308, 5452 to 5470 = 5.3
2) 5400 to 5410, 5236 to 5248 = 4.1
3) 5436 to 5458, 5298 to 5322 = 10.1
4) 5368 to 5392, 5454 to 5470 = 6.6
